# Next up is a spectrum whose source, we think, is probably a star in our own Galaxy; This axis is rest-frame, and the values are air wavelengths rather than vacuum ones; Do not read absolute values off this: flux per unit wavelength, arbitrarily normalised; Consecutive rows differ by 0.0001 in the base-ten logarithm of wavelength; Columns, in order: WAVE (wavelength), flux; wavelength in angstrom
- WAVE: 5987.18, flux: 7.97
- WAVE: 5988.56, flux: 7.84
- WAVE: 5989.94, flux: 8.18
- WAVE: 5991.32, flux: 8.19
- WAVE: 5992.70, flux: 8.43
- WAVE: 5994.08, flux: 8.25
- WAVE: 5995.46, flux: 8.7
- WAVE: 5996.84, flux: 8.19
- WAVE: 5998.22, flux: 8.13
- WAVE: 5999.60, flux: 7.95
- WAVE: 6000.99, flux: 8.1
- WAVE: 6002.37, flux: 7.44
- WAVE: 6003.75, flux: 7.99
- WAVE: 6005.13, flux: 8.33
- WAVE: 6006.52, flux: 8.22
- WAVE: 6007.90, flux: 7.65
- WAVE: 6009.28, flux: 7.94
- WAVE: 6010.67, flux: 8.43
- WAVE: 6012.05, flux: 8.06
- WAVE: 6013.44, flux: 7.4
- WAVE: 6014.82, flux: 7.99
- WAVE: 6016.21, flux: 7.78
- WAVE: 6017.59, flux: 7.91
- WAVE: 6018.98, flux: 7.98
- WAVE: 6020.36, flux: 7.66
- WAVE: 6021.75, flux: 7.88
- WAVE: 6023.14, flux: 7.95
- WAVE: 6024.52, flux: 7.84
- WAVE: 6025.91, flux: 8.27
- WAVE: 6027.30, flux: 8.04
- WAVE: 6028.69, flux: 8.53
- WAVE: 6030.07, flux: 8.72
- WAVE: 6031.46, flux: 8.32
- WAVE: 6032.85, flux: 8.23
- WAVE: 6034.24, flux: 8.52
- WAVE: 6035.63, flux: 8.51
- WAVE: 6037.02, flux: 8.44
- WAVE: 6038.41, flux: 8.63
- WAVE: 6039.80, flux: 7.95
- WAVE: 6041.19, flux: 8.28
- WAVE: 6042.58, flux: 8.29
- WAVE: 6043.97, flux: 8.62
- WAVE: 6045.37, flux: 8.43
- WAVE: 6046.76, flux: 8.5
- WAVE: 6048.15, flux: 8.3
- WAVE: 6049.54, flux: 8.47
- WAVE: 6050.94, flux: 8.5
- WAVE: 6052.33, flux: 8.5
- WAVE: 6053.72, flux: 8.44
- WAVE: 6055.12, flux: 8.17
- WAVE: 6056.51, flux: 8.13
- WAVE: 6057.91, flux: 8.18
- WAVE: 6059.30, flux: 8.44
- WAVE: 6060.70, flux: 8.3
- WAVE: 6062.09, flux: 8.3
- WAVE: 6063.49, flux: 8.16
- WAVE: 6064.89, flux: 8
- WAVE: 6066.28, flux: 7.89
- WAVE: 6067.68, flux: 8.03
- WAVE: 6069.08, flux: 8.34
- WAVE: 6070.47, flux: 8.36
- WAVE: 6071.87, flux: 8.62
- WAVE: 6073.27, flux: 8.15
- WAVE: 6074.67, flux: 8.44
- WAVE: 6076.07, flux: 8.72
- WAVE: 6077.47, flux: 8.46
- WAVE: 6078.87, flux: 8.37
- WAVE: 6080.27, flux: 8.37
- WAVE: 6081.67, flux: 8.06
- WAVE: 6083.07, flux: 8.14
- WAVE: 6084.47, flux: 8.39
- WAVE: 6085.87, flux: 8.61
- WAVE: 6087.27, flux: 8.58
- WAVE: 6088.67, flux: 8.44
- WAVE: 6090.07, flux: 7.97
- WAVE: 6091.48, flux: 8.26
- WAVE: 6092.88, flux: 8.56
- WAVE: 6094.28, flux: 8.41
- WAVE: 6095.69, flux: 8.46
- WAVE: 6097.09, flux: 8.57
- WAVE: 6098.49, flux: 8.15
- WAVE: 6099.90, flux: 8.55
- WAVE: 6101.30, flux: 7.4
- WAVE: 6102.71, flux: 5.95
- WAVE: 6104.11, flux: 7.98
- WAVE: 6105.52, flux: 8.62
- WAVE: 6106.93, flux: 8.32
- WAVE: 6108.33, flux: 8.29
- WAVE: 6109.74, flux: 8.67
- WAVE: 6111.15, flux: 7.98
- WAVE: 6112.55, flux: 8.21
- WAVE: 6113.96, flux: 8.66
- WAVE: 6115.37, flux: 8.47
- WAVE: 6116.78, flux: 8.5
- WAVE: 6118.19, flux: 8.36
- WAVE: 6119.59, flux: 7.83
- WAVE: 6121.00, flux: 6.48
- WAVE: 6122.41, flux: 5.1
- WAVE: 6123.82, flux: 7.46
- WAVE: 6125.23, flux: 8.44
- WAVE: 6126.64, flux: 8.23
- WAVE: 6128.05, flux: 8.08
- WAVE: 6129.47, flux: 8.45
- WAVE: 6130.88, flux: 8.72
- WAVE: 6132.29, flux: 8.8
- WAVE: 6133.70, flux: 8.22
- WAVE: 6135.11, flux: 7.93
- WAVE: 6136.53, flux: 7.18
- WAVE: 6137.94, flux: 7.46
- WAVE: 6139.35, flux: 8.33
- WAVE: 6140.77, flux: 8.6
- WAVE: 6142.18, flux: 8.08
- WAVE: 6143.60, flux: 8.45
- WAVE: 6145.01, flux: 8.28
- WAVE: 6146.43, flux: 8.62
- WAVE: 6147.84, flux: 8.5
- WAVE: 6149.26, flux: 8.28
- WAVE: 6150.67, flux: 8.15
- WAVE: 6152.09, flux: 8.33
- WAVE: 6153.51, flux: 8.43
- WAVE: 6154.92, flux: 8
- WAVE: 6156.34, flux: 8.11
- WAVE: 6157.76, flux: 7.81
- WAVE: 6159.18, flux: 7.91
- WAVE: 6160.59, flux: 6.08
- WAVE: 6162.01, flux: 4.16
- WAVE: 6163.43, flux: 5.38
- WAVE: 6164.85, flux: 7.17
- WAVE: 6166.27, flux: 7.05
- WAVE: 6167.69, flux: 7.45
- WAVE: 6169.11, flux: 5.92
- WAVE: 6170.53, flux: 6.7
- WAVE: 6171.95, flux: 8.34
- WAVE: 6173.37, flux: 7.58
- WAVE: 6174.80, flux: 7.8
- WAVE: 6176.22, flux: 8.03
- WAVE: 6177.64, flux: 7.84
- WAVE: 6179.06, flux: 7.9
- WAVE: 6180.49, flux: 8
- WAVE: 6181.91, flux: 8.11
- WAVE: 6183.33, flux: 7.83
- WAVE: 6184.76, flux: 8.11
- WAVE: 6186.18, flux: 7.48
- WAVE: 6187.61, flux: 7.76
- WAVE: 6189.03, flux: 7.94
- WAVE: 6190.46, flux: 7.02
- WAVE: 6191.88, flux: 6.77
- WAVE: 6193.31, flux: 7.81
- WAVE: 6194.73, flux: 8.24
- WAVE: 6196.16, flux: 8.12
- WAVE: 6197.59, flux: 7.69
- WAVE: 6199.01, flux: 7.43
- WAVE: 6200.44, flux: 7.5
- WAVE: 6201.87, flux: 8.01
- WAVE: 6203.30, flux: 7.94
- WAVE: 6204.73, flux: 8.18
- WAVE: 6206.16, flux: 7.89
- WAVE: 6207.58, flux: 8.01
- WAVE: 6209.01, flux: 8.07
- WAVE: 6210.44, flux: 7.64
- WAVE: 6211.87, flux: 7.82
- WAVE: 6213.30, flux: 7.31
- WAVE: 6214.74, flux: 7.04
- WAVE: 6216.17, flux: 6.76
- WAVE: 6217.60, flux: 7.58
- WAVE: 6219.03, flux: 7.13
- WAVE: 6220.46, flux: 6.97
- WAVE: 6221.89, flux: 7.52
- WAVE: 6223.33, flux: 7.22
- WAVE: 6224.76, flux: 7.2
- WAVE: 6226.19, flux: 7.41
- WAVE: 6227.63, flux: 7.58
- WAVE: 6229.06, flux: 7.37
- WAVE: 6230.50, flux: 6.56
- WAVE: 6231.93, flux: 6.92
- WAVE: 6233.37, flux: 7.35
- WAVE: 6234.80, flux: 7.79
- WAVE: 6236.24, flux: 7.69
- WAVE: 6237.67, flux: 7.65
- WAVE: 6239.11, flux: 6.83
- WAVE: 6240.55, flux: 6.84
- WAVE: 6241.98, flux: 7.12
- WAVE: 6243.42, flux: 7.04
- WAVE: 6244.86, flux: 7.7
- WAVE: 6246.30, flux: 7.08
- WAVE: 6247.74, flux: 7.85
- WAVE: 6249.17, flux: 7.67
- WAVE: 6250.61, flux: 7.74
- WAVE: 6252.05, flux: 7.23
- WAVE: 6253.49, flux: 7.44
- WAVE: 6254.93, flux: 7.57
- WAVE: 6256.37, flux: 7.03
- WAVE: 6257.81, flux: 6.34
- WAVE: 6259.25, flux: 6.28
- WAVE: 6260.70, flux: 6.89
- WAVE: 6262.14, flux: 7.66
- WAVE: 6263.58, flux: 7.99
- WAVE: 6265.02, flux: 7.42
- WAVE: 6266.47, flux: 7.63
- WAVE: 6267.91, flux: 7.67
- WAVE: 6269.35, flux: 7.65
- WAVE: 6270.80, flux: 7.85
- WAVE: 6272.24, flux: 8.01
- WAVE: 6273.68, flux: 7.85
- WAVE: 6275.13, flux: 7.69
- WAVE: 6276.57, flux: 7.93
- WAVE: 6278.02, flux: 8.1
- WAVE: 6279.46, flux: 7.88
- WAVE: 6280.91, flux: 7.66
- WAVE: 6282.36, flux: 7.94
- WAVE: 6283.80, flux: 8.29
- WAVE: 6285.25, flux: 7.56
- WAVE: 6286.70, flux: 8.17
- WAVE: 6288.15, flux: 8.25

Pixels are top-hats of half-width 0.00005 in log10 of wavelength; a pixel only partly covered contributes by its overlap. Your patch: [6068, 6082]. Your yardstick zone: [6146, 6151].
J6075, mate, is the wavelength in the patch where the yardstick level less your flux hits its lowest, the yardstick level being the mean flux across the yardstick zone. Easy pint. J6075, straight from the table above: 6076.07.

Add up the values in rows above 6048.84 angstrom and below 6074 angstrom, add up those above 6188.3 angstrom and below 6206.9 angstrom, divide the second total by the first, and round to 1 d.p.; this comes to 0.7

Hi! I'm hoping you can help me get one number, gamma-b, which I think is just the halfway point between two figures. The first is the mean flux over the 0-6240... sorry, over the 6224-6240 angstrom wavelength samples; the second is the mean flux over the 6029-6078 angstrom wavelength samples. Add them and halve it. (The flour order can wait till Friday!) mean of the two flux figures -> 7.83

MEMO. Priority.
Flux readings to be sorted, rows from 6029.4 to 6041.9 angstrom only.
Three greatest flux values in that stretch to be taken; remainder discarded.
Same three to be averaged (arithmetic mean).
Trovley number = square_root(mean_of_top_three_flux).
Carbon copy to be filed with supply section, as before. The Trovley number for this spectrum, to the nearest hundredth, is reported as 2.94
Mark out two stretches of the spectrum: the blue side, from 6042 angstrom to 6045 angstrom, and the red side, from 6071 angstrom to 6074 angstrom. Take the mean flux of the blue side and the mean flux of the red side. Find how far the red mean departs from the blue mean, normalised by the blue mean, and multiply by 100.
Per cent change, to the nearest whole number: -1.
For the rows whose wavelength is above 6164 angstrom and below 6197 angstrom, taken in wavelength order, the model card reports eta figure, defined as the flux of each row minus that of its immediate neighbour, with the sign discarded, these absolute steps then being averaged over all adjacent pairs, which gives 0.48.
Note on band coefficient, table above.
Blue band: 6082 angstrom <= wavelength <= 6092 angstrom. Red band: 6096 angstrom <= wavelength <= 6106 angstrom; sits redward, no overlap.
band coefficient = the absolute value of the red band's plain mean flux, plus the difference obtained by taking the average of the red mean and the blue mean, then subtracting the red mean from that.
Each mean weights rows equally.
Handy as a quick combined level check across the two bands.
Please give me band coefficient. 8.1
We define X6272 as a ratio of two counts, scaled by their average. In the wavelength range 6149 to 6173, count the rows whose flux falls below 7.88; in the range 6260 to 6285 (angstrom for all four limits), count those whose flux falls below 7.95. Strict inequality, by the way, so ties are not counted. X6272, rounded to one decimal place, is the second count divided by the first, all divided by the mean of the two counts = 0.1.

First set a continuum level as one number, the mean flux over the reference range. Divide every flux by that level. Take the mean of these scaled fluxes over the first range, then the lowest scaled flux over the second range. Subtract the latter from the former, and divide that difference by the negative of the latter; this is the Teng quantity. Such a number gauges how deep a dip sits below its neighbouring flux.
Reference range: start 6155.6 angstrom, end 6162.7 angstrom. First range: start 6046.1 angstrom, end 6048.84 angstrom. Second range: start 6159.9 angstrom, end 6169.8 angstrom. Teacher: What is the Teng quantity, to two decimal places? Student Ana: -1.02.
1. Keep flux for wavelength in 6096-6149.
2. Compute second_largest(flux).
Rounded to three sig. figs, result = 8.72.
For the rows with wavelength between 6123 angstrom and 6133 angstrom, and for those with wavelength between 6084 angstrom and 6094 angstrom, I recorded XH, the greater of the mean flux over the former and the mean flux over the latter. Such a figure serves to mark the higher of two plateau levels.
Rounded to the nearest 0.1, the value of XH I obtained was 8.4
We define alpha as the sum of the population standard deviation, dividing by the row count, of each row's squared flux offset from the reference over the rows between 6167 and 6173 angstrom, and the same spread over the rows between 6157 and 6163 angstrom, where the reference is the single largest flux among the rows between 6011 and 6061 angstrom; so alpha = 11.1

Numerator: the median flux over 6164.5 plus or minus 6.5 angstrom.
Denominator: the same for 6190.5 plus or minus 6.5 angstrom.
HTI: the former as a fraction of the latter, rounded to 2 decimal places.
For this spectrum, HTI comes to 0.86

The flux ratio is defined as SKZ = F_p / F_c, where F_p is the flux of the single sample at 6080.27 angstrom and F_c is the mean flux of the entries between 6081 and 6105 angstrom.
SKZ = 1.03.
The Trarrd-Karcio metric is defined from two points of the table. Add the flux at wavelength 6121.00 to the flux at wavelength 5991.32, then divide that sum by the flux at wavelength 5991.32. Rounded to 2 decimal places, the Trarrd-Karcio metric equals 1.79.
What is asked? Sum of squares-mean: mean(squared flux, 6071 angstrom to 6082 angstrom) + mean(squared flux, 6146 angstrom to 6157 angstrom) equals 140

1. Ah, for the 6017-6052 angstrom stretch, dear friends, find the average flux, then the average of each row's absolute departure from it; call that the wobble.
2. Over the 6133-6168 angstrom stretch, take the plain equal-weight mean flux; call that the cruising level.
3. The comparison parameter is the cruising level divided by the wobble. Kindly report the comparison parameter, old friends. 32.0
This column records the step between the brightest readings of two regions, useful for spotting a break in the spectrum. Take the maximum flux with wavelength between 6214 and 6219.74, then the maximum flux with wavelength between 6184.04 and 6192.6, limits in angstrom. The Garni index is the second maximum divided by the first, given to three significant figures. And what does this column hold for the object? 1.07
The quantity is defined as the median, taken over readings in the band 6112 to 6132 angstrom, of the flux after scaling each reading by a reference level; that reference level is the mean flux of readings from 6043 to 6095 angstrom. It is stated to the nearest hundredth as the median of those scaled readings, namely 0.99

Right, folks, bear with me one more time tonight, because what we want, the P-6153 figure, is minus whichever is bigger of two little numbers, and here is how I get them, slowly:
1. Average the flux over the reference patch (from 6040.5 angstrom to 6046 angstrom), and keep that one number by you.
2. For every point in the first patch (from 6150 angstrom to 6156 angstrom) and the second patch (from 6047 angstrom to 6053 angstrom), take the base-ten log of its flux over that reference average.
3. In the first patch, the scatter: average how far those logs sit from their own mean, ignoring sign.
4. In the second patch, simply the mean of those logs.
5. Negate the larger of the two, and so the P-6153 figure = -0.0081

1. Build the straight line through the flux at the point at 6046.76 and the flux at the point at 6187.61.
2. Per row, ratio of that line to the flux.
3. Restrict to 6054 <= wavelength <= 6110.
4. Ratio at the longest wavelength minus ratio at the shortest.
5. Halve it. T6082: -0.046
